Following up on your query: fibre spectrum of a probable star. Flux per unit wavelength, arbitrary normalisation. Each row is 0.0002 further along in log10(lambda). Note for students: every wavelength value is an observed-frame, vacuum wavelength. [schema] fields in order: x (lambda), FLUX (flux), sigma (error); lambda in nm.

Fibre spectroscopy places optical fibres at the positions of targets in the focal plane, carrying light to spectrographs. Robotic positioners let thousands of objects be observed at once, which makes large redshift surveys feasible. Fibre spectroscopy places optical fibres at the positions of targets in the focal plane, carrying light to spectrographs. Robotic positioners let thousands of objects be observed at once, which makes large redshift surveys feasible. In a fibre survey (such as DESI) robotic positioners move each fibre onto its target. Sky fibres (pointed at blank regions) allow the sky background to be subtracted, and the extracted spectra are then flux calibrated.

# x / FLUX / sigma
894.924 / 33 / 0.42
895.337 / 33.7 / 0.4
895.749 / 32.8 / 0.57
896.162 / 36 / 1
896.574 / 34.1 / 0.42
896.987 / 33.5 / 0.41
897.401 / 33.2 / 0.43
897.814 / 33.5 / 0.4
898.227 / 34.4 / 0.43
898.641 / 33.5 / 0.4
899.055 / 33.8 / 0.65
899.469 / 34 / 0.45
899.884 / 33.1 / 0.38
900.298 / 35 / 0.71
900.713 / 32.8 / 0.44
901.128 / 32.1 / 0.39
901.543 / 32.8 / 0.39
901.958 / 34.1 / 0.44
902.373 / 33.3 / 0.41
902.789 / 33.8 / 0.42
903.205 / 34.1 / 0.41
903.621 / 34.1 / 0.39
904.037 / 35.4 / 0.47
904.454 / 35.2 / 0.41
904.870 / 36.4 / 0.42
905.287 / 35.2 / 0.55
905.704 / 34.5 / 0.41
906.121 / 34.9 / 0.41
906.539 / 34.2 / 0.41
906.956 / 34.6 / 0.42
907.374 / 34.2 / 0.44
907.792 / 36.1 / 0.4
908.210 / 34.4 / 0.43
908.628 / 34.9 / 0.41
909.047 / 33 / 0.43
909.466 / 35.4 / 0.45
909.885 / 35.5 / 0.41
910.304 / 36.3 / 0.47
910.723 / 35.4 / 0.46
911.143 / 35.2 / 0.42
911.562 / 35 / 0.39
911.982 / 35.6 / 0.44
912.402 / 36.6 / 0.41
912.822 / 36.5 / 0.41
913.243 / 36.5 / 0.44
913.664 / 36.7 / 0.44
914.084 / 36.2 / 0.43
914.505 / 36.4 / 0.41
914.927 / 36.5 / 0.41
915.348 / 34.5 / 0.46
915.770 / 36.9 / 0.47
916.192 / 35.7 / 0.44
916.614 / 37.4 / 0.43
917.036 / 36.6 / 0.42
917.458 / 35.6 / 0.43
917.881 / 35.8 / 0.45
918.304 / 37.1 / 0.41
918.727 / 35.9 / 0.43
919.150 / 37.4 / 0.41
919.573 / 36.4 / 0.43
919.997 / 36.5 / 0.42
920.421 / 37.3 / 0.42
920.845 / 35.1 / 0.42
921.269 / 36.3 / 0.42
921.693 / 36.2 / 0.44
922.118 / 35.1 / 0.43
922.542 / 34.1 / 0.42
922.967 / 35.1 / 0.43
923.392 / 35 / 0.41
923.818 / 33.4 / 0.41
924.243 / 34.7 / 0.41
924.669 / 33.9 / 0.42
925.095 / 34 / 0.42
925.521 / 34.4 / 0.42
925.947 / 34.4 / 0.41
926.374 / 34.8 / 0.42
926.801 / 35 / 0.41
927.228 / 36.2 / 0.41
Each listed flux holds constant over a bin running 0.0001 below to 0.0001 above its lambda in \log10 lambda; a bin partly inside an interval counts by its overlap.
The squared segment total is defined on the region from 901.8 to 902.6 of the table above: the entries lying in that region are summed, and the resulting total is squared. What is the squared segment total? 4543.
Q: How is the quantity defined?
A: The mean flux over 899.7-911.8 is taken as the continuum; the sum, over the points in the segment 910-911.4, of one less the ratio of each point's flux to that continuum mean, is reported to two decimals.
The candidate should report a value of -0.10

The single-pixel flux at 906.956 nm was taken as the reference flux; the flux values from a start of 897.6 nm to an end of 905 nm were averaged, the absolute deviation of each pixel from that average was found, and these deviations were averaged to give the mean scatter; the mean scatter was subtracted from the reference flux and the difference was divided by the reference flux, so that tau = 0.978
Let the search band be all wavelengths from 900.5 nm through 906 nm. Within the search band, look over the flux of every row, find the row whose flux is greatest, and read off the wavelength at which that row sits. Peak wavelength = 904.870 nm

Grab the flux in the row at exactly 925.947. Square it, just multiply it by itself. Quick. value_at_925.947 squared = 1183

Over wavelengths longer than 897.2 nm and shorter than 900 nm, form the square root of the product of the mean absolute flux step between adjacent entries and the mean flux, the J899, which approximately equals 4.4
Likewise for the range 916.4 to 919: 5.7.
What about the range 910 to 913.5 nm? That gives 3.9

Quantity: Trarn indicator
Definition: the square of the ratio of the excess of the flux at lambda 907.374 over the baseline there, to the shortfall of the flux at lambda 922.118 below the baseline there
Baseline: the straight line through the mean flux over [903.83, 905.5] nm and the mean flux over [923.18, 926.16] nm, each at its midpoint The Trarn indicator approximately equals 3.0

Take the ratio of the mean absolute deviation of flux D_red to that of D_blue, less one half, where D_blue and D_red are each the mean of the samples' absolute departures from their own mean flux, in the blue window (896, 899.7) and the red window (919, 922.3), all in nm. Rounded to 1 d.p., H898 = 0.6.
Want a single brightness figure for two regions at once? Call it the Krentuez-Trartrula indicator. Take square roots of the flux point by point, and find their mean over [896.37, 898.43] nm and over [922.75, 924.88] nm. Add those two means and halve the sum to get 5.84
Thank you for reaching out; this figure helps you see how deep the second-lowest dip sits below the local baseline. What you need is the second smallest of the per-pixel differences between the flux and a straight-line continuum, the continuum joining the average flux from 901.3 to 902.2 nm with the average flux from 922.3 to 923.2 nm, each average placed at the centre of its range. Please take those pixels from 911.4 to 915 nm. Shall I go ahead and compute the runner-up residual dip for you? 1.6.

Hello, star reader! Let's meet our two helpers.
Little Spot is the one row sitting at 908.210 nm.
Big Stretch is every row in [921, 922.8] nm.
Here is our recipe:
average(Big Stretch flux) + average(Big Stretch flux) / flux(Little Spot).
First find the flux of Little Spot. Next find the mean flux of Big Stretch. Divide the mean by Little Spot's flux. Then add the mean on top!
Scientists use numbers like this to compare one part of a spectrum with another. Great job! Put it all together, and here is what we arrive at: 36.5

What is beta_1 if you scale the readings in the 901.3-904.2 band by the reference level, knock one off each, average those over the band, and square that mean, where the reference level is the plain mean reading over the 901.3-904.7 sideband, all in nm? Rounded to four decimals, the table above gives 0.0000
